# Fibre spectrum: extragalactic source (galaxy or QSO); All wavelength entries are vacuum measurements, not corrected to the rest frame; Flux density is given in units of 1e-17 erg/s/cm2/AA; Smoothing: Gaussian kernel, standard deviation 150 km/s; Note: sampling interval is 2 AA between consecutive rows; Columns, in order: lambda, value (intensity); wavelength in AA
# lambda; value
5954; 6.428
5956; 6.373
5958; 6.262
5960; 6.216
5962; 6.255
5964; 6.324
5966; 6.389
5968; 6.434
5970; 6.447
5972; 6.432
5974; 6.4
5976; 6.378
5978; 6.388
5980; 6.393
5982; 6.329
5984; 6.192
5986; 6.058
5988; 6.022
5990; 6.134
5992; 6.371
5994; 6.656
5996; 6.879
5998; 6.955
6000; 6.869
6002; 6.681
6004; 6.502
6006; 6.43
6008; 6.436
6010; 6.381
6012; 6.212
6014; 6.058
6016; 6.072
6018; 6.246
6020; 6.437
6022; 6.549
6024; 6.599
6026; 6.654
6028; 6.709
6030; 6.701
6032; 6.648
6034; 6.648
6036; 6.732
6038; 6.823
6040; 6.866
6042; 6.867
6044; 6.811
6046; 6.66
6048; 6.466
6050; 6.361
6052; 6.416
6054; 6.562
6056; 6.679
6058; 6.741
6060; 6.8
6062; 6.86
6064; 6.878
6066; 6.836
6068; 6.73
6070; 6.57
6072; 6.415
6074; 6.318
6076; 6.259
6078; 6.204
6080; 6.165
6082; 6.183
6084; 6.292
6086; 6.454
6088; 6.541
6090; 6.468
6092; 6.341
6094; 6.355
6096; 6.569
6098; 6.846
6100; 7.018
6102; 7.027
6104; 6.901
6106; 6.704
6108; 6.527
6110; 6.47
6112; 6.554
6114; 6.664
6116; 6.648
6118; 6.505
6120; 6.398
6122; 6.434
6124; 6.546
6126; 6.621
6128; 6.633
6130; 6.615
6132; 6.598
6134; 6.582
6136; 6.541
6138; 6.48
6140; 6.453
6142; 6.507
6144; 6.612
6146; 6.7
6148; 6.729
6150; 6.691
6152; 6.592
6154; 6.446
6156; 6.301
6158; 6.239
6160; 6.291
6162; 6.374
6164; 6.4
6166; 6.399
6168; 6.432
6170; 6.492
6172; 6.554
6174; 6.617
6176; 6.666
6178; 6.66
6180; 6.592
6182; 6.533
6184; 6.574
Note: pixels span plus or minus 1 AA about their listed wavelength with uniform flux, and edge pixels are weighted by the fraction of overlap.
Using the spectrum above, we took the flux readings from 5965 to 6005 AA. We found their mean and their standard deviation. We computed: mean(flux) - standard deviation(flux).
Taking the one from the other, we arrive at 6.19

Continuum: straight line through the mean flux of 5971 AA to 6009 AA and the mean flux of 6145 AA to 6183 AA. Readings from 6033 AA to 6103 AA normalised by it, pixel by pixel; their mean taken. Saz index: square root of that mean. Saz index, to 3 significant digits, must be 1.01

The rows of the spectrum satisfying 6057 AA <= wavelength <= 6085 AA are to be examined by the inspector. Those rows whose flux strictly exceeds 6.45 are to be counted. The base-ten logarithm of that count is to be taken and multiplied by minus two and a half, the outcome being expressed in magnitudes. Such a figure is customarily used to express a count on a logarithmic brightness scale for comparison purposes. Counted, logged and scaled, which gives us -2.1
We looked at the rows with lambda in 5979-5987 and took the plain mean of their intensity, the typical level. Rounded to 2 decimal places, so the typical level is 6.24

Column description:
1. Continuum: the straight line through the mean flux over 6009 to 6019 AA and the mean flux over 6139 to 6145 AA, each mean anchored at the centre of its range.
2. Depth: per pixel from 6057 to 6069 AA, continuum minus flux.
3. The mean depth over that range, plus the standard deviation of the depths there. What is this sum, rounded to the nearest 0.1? -0.4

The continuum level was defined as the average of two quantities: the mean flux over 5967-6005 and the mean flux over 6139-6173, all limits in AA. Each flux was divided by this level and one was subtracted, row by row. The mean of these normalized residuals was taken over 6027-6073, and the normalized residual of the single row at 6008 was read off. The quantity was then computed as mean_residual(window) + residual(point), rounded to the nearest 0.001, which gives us 0.029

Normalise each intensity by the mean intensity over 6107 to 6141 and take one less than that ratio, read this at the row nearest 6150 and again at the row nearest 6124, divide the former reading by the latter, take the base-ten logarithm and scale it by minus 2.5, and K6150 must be -5.7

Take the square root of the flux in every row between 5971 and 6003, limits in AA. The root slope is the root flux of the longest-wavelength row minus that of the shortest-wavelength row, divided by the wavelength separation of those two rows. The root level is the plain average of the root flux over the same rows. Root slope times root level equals 0.004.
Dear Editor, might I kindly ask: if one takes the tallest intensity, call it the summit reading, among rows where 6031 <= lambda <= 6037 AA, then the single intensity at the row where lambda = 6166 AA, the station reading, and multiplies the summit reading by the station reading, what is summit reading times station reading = 43.1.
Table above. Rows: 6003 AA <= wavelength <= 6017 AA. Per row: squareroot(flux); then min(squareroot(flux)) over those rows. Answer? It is 2.46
